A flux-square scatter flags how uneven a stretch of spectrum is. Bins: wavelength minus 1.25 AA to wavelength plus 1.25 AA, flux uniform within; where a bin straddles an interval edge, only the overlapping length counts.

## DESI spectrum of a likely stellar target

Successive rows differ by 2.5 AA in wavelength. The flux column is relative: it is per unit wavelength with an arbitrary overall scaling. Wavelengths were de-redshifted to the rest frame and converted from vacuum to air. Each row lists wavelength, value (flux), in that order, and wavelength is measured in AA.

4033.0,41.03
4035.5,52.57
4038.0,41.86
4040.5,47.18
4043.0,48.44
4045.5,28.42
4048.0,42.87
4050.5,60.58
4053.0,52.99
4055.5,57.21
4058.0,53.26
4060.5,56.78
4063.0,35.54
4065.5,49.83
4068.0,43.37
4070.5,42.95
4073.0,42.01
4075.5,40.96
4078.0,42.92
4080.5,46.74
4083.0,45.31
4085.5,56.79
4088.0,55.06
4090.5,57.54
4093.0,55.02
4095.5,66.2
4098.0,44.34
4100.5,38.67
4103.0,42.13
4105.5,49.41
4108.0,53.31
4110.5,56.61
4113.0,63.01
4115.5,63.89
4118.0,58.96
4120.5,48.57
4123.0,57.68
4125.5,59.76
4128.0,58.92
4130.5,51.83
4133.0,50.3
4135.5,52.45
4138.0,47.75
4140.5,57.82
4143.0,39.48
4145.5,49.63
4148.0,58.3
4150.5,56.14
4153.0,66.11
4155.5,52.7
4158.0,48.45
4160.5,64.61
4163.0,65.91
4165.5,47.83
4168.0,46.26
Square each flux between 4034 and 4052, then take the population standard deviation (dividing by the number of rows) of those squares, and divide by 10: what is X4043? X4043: 83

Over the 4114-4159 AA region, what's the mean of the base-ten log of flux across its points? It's 1.73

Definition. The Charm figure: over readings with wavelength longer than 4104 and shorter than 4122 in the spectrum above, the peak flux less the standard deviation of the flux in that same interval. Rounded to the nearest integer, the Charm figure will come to 58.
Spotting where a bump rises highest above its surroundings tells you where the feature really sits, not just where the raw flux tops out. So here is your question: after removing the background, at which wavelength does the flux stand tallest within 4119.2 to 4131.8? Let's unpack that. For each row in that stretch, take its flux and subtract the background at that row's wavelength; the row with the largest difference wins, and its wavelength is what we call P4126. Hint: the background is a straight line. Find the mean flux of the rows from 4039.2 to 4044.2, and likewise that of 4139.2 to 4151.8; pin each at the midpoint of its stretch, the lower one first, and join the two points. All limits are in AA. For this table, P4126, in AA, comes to 4125.5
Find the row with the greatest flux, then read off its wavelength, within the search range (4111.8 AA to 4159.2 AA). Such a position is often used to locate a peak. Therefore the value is 4153.0 AA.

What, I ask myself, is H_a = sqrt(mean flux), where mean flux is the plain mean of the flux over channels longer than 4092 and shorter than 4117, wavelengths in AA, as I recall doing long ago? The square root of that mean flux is 7.30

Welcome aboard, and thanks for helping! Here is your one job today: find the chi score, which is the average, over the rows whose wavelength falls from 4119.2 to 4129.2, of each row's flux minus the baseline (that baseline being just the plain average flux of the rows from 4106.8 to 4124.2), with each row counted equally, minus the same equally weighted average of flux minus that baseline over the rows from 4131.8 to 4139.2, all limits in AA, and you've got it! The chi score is 6.1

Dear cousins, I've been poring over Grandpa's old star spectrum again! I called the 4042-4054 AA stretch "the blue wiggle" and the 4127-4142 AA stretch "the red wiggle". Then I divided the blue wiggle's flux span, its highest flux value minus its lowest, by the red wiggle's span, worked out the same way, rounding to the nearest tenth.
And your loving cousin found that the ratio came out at 2.9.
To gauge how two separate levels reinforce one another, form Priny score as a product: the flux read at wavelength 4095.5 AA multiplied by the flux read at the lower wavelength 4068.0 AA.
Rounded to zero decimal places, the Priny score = 2871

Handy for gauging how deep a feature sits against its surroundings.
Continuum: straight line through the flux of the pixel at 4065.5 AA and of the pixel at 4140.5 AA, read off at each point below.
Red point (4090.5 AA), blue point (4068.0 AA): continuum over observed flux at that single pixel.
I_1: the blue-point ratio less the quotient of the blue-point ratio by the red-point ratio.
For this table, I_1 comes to -0.11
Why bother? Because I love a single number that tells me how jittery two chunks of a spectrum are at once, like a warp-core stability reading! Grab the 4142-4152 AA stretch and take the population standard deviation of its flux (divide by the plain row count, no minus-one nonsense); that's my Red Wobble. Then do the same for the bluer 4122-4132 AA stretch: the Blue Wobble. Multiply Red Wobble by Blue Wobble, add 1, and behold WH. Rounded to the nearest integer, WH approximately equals 24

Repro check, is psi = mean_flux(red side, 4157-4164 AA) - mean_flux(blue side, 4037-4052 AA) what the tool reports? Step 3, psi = 14.8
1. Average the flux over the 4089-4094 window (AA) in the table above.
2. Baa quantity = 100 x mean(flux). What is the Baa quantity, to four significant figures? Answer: 5628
